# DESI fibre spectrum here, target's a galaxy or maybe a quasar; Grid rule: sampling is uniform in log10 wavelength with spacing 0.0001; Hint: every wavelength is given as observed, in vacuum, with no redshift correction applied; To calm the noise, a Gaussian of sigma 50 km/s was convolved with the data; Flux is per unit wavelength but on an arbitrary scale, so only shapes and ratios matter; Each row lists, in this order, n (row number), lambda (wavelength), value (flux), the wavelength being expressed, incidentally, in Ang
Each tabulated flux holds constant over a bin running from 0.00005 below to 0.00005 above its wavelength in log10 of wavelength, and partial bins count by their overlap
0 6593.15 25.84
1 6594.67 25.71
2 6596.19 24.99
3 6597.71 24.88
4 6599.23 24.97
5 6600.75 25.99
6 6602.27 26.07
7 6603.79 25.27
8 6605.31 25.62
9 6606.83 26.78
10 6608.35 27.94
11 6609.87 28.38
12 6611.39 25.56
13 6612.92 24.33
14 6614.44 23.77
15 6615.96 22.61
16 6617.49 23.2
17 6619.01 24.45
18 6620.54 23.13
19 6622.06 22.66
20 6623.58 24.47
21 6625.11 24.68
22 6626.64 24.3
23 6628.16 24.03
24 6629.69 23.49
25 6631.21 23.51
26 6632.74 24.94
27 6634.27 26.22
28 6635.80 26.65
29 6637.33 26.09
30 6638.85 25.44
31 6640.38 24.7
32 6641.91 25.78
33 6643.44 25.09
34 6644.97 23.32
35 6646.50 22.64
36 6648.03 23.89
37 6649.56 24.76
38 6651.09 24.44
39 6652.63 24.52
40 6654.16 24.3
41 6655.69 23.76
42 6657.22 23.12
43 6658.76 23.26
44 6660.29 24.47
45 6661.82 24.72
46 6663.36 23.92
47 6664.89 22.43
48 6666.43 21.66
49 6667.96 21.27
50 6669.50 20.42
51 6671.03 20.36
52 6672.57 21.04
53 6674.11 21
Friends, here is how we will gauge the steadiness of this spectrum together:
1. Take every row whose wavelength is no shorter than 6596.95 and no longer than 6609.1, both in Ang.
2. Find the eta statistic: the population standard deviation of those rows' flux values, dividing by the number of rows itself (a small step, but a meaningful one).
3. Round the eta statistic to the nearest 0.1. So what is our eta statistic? 1.0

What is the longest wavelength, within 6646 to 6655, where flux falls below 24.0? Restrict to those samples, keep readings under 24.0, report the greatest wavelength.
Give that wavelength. 6648.03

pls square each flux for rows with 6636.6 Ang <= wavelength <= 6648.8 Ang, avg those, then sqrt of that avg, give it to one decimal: 24.6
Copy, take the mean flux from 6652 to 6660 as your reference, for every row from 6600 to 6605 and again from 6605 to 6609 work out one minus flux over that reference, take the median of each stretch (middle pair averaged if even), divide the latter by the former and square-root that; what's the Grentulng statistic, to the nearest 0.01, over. 1.17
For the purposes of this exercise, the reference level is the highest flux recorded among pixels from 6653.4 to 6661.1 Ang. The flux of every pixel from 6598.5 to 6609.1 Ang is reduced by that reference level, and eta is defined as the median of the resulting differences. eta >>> 1.5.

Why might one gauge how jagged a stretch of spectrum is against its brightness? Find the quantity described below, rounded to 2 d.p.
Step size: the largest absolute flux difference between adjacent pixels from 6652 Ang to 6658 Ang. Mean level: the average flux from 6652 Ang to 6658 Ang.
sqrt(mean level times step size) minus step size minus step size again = 2.63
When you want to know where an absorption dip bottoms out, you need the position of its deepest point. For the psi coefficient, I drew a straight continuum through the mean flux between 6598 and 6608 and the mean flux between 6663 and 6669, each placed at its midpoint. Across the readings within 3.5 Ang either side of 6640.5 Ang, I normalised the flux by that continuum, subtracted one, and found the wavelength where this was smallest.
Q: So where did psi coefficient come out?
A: 6640.38 Ang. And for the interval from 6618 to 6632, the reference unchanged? 6622.06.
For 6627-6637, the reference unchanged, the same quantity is 6629.69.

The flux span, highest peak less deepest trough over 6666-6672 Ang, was 1.3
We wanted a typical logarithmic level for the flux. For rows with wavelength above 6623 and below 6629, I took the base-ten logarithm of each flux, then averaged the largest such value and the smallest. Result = 1.39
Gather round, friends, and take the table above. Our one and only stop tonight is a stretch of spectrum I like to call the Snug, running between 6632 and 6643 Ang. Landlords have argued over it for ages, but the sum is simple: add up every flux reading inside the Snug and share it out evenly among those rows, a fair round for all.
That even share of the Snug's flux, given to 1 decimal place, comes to 25.7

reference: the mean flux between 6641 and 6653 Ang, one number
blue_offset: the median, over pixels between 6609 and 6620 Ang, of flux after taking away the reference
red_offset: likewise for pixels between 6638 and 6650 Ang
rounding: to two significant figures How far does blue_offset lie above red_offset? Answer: -0.40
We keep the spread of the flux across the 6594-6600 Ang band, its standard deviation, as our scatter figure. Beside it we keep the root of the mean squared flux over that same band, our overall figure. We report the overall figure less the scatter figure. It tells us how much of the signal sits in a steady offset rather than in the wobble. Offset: 24.8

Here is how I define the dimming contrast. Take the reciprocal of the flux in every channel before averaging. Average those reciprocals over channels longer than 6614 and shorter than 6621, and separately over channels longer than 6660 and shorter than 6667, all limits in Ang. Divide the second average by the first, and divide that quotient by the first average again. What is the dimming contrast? 23.5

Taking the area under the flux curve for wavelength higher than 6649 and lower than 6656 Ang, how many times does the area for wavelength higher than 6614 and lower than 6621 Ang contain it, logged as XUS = 0.96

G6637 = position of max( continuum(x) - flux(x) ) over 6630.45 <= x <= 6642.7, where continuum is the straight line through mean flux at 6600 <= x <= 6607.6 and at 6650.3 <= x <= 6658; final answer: 6631.21 Ang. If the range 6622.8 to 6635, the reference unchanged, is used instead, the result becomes 6629.69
